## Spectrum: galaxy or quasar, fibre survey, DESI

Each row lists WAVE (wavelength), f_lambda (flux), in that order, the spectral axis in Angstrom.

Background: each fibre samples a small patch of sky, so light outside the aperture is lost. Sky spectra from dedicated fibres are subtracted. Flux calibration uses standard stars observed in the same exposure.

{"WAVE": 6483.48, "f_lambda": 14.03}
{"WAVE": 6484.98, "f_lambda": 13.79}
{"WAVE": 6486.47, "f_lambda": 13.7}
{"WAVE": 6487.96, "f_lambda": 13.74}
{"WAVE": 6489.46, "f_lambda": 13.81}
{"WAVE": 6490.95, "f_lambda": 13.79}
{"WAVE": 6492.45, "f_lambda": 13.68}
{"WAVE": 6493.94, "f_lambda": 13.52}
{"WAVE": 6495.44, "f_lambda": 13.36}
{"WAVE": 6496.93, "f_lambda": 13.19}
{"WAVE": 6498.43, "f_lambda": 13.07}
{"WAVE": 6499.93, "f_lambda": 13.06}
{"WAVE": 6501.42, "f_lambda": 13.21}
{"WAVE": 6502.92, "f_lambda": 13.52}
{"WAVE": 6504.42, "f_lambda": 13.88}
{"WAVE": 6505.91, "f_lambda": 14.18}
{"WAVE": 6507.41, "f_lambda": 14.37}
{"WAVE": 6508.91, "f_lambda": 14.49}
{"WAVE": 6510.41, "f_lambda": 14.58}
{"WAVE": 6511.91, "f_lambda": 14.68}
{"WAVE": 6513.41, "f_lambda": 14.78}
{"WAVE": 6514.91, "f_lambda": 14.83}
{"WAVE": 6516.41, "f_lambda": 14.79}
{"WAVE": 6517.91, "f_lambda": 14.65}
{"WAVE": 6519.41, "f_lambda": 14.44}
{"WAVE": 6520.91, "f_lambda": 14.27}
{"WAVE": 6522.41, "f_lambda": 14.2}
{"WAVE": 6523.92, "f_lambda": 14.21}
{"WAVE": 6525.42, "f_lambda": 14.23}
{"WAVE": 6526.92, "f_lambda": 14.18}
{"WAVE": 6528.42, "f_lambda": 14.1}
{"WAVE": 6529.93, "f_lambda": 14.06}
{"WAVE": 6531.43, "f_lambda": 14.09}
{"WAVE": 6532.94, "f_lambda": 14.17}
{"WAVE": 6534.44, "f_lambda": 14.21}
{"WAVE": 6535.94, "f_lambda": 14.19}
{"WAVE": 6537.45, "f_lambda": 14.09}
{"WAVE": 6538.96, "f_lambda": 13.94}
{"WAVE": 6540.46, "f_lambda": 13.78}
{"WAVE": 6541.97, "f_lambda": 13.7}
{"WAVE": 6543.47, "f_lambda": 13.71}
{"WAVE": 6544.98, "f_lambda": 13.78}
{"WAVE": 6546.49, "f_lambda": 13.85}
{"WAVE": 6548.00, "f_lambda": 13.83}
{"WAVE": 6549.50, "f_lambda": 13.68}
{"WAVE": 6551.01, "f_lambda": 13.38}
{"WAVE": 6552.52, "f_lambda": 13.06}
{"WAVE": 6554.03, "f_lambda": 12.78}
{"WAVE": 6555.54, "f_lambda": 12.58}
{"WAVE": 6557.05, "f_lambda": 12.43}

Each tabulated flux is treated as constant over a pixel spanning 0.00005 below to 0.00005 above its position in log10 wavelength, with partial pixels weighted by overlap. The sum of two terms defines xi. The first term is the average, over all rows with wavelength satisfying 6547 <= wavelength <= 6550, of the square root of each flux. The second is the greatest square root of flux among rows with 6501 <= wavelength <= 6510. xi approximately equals 7.52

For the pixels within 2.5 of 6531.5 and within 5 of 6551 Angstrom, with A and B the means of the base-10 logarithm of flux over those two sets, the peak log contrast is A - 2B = -1.10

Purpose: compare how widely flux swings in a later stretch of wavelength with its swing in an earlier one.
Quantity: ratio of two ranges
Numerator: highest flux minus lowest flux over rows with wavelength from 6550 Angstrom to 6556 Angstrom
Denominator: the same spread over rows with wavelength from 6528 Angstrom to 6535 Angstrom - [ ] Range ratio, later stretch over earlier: 5.3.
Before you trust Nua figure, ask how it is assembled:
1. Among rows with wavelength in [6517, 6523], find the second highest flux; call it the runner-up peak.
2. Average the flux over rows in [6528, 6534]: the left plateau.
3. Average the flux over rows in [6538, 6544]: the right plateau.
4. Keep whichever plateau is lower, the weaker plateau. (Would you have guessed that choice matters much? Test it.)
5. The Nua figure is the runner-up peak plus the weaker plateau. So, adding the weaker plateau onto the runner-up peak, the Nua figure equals 28.2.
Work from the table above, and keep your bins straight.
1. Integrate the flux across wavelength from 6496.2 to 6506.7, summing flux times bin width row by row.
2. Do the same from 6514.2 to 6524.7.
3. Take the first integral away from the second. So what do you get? 11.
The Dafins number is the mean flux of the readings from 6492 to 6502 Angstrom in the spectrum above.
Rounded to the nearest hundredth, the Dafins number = 13.30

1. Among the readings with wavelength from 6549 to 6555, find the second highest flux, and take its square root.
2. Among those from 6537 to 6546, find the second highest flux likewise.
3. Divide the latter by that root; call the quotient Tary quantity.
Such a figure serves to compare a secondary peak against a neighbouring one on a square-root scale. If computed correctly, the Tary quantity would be 3.81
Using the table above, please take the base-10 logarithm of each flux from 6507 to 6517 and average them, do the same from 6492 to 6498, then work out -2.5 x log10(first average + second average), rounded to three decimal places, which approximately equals -0.901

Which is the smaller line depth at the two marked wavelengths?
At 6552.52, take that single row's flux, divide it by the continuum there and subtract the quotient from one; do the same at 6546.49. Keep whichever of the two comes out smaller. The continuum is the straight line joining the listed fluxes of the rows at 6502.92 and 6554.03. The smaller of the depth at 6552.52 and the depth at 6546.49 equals -0.075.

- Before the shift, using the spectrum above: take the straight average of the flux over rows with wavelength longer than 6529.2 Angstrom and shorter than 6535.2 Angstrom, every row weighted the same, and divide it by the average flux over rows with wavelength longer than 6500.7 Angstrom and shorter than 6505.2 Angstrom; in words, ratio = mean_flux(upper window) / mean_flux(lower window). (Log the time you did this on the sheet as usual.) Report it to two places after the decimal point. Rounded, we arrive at 1.04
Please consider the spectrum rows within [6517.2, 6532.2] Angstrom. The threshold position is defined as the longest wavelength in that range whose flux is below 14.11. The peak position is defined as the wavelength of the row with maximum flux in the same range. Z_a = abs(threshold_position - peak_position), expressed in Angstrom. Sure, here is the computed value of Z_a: 13.5 Angstrom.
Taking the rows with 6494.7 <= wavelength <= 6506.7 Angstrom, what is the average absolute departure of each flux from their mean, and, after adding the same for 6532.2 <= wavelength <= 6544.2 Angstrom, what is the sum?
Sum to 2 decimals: 0.51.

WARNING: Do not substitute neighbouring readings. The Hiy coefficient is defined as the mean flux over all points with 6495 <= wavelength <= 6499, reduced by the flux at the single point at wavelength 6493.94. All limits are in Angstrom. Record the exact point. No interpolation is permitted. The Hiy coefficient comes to -0.31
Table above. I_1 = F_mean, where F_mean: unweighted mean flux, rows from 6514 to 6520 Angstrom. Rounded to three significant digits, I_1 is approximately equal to 14.7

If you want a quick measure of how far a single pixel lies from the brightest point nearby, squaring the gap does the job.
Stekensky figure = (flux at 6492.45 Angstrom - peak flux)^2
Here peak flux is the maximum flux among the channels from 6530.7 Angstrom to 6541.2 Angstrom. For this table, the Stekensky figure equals 0.28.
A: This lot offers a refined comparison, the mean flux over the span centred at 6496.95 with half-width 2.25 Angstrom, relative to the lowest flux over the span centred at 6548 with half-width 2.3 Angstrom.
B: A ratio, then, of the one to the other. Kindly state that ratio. 0.97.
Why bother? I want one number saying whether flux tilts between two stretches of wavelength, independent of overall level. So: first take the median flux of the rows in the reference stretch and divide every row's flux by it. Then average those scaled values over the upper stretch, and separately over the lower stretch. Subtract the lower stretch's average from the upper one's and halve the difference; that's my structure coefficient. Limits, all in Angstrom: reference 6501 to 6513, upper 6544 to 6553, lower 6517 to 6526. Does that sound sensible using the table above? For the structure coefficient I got -0.026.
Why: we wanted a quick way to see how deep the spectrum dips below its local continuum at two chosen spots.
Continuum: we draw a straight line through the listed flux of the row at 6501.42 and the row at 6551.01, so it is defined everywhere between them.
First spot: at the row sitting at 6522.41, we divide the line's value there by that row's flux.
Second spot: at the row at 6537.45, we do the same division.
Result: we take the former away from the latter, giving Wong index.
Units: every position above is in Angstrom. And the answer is 0.011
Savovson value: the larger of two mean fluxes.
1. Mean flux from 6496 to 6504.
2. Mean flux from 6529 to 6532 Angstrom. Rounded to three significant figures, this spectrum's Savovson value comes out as 14.1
